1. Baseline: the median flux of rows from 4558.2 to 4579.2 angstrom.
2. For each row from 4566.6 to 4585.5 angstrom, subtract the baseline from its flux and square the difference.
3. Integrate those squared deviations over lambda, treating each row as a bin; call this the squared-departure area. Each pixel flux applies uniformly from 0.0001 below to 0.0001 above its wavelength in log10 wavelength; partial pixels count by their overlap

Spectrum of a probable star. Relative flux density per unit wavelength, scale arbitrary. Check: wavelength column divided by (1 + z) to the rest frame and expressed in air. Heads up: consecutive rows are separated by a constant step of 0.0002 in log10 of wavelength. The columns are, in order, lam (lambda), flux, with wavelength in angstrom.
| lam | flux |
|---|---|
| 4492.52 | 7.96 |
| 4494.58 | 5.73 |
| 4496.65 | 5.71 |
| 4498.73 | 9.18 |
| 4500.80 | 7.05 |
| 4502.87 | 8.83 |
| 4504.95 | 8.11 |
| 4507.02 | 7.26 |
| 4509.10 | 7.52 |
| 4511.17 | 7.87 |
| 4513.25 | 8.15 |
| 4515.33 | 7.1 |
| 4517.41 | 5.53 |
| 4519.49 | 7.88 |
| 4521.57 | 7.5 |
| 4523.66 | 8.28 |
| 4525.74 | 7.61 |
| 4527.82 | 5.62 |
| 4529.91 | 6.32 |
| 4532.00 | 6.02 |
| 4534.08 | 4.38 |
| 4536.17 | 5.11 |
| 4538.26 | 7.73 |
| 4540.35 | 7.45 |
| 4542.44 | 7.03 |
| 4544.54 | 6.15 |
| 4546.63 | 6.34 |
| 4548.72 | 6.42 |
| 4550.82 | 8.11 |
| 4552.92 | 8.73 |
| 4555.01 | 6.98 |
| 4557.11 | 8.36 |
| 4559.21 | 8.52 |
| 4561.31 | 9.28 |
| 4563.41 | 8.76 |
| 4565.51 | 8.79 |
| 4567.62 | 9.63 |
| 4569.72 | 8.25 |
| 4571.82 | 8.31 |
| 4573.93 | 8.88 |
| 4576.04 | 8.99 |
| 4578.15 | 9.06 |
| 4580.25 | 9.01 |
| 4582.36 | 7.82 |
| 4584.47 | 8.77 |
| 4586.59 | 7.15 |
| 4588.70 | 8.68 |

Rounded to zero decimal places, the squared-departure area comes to 5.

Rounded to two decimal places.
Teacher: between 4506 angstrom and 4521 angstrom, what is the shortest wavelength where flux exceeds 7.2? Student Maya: 4507.02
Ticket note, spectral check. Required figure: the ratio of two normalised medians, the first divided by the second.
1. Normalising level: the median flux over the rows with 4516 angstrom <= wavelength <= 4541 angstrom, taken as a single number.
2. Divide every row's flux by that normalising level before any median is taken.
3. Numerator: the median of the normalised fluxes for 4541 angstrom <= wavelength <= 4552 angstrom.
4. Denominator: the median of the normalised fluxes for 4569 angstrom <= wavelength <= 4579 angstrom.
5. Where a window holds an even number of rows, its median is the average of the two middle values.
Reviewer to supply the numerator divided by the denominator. 0.72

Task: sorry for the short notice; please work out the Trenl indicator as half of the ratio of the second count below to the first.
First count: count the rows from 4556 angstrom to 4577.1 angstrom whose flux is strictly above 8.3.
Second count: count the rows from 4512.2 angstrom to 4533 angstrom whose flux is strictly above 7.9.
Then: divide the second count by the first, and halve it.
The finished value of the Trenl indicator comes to 0.11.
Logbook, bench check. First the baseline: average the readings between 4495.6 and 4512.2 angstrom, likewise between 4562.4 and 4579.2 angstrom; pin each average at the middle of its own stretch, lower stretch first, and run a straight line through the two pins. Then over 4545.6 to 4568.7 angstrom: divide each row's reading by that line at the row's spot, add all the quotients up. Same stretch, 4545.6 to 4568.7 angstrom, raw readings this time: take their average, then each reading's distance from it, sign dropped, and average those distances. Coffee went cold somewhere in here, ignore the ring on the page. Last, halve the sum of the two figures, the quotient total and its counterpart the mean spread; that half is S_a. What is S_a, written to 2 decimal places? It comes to 5.66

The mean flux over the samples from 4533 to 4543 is 6.3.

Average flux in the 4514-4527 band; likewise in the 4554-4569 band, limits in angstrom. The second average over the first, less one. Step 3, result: 0.18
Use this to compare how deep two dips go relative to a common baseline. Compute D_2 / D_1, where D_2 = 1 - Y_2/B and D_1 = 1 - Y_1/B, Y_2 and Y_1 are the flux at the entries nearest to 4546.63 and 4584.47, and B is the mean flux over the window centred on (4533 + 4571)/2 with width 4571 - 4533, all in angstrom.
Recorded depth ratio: -1.0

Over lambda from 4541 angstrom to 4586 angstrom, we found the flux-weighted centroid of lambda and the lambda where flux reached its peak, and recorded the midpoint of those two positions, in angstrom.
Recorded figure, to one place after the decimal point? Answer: 4566.0 angstrom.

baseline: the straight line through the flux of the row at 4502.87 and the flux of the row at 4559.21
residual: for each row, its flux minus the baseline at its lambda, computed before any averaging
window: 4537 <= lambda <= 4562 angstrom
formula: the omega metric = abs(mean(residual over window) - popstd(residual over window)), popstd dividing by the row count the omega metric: 2.0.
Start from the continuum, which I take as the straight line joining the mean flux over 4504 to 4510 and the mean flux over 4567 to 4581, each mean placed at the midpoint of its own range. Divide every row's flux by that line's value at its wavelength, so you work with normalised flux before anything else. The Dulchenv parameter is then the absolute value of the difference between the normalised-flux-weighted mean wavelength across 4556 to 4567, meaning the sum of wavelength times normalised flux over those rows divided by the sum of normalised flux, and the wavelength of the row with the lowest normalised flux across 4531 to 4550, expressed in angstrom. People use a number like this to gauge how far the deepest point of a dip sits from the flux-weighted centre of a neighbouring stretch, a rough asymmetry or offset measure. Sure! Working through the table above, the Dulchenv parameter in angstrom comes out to 27.3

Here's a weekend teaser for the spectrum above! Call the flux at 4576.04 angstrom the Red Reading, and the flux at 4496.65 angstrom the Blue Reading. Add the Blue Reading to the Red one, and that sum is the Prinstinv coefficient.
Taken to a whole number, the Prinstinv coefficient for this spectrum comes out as 15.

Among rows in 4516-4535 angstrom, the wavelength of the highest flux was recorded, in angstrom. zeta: 4523.66 angstrom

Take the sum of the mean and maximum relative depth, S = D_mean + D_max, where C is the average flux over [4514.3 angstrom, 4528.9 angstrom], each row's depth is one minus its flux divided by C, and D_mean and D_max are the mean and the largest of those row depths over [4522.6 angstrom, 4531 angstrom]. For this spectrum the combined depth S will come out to 0.2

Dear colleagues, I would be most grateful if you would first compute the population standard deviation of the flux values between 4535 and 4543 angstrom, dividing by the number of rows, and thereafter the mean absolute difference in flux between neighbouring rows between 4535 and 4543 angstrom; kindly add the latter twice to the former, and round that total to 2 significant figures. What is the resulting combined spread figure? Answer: 3.2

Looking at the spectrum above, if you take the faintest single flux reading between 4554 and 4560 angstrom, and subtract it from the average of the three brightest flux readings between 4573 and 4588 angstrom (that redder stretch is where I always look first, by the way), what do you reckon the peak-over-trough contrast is 2.0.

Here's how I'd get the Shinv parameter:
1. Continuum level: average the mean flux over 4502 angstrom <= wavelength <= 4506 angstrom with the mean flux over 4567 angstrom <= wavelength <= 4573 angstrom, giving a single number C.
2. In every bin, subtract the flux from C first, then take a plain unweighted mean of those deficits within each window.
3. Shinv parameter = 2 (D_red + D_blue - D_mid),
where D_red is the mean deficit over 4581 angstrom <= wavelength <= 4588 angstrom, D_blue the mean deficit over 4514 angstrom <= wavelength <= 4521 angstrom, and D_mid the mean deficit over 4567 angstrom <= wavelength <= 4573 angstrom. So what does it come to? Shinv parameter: 5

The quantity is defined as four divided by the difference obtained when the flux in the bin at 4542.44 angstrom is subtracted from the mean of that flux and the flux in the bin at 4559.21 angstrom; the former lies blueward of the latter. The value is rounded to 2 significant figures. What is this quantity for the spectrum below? 5.4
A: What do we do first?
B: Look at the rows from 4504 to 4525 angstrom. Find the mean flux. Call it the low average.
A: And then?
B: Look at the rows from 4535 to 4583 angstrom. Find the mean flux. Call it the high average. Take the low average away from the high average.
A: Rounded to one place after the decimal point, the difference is 0.5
